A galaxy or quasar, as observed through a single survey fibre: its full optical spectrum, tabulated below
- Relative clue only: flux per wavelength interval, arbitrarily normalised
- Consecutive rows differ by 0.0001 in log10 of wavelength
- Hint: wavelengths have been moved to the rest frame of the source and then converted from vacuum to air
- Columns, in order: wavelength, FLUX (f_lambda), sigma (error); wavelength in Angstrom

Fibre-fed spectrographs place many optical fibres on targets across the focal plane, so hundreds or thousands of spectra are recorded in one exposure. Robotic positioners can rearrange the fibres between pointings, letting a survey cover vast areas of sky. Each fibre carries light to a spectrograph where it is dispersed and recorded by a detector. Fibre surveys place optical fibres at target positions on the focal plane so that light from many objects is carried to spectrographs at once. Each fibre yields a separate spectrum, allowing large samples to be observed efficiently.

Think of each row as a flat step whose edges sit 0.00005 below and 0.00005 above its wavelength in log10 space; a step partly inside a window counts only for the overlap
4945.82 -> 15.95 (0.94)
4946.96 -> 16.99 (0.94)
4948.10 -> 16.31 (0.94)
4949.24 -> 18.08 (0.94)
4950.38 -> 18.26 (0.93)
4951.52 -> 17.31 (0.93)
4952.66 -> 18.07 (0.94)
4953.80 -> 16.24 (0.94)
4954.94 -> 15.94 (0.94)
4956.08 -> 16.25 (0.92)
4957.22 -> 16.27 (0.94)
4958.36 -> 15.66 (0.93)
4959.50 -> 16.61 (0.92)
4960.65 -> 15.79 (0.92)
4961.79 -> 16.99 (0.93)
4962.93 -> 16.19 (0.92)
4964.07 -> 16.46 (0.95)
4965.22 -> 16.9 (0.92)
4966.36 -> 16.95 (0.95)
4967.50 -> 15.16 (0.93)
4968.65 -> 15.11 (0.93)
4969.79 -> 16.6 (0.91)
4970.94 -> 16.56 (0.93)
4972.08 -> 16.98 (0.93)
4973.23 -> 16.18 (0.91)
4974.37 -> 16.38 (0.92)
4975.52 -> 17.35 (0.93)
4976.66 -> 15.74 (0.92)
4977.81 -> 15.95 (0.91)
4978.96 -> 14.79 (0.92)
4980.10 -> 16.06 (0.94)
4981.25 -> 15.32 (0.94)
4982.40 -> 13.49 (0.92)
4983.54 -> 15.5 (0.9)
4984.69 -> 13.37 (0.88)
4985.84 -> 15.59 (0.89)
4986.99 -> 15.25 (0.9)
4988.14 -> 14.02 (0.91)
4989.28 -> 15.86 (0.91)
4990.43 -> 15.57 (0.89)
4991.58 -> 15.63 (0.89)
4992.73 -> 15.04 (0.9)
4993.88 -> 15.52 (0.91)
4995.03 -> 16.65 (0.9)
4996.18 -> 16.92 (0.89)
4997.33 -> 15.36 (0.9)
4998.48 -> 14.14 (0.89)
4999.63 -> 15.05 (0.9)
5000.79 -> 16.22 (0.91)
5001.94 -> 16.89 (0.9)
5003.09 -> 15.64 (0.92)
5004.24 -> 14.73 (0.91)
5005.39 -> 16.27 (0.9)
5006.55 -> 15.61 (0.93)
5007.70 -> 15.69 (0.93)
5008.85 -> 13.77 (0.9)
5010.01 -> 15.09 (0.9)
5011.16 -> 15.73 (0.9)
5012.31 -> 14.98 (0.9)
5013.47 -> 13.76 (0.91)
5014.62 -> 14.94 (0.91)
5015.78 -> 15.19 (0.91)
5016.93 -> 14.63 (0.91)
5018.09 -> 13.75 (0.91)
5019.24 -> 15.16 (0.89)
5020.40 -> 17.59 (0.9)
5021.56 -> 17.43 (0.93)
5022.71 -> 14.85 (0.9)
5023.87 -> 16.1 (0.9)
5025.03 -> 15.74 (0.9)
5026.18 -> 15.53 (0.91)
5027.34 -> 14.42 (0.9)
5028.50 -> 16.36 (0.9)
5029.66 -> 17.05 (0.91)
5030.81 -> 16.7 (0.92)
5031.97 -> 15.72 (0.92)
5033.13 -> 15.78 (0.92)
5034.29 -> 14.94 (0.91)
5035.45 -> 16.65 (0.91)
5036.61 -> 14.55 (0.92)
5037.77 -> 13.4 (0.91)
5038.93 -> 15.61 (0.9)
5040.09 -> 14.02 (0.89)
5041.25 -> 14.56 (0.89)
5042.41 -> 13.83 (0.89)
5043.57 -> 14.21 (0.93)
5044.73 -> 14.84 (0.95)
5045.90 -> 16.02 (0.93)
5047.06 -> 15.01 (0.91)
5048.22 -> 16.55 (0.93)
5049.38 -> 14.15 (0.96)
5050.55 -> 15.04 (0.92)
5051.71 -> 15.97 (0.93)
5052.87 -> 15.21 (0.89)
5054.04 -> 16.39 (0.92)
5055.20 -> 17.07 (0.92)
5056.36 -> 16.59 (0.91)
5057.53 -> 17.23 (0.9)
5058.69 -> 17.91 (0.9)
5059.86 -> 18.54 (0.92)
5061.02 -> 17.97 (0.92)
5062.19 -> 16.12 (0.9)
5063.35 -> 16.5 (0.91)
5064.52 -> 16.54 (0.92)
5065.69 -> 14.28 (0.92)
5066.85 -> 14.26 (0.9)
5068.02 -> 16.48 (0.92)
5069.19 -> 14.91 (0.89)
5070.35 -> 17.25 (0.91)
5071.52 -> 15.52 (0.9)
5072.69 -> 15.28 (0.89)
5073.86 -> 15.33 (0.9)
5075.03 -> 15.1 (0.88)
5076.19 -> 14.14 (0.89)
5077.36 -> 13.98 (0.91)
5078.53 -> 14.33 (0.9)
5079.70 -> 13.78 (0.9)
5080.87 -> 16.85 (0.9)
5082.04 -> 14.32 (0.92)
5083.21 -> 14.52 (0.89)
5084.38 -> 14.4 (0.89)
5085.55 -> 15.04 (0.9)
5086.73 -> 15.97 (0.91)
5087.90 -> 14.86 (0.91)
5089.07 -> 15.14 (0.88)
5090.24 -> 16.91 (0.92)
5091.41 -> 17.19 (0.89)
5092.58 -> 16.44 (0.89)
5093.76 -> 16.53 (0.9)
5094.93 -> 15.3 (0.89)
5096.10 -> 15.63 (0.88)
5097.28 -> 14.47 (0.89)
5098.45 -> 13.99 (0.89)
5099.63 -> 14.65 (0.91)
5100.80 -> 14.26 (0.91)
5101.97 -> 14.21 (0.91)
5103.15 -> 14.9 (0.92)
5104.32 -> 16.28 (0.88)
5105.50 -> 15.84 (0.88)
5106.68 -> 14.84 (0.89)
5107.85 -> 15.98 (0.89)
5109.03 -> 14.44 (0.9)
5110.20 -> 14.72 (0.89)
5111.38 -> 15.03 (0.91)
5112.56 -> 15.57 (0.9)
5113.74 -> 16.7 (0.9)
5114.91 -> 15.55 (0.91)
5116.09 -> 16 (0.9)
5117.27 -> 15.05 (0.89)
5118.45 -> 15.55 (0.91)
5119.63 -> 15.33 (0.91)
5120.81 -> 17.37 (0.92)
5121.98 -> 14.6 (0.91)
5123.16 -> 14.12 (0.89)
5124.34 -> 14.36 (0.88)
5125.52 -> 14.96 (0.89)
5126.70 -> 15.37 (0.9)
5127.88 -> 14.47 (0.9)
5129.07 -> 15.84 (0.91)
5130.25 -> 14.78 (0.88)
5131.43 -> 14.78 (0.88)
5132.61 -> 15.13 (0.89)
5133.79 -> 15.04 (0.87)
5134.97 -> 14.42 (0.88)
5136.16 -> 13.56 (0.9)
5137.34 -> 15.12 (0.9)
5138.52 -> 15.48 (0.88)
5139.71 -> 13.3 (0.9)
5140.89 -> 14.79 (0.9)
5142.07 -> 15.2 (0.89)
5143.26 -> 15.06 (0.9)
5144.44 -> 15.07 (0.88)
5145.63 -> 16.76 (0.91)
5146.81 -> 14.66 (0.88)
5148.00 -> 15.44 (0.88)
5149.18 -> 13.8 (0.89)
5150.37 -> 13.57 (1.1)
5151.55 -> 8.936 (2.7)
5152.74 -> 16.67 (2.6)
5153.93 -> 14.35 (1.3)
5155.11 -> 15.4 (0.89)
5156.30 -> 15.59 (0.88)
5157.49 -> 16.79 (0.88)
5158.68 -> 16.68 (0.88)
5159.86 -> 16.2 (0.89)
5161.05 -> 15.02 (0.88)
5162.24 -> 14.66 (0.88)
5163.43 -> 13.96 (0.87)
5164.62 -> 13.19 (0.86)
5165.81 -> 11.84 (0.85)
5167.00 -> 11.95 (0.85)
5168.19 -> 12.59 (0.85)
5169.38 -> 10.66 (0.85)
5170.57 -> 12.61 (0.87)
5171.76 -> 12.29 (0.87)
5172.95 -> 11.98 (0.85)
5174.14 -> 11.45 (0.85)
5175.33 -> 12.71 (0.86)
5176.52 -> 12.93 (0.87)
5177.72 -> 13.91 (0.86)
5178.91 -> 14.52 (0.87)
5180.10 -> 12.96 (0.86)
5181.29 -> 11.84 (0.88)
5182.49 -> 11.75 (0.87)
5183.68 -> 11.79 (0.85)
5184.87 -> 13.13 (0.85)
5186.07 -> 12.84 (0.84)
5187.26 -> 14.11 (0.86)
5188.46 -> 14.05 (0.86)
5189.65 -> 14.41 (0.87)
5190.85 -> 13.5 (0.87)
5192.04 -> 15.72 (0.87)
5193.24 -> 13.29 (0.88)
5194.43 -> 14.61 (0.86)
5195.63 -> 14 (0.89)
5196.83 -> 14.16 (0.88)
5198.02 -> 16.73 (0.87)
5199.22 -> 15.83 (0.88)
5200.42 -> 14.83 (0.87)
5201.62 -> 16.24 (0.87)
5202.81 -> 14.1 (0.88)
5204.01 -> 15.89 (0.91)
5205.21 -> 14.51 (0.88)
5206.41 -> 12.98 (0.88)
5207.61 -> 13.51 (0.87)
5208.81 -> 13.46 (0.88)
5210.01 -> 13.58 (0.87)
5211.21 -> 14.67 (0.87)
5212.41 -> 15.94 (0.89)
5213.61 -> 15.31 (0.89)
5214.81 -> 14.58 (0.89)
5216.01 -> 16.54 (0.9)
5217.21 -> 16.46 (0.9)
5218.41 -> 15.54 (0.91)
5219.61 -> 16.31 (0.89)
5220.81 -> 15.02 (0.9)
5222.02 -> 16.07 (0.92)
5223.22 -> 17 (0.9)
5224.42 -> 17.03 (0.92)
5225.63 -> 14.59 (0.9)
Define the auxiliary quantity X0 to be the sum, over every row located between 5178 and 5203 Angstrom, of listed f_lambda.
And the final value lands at 294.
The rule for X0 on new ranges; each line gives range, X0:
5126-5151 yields 312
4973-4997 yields 326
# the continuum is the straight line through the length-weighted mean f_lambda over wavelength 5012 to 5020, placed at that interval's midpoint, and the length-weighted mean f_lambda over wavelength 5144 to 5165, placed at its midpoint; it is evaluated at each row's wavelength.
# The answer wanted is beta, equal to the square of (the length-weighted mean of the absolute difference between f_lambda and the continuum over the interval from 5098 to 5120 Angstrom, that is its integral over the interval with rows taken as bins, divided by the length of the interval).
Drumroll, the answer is 0.5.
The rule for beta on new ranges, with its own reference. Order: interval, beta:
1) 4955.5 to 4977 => 2.9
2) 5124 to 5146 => 0.3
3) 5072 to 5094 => 0.8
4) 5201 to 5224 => 1.1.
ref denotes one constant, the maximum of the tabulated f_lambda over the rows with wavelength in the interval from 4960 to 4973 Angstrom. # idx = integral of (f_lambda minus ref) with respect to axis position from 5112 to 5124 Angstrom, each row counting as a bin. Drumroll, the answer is -17.2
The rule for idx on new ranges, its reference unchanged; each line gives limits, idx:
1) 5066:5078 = -21.5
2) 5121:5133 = -24.8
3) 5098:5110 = -24.6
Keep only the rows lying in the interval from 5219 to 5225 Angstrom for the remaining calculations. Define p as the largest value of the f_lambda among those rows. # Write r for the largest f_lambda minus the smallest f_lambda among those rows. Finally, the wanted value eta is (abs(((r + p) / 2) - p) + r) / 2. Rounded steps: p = 17.03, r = 2.01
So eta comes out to 4.76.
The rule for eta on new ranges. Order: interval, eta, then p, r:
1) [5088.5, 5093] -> 4.81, 17.19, 2.05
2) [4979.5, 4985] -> 4.69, 16.06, 2.69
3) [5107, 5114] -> 4.74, 16.7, 2.26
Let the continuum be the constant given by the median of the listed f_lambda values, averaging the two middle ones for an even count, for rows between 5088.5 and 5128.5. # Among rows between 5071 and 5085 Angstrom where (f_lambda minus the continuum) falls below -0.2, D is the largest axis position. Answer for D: 5084.38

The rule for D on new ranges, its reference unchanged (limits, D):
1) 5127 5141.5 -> 5140.89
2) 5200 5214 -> 5211.21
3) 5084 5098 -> 5097.28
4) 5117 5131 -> 5130.25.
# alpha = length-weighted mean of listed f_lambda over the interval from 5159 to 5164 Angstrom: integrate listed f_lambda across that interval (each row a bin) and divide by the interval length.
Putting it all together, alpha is 15.1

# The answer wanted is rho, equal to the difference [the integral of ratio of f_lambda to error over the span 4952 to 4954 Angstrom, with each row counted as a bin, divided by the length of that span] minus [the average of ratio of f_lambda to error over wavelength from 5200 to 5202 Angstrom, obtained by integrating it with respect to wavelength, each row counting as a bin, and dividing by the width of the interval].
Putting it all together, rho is 0.6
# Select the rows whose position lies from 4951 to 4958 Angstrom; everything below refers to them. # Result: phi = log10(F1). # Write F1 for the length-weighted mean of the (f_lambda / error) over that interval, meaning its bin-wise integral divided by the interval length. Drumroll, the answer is 1.25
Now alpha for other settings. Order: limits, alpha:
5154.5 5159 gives 16.1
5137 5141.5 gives 14.7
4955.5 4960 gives 16.2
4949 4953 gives 17.9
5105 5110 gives 15.2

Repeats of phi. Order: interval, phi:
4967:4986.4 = 1.23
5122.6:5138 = 1.22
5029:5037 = 1.24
